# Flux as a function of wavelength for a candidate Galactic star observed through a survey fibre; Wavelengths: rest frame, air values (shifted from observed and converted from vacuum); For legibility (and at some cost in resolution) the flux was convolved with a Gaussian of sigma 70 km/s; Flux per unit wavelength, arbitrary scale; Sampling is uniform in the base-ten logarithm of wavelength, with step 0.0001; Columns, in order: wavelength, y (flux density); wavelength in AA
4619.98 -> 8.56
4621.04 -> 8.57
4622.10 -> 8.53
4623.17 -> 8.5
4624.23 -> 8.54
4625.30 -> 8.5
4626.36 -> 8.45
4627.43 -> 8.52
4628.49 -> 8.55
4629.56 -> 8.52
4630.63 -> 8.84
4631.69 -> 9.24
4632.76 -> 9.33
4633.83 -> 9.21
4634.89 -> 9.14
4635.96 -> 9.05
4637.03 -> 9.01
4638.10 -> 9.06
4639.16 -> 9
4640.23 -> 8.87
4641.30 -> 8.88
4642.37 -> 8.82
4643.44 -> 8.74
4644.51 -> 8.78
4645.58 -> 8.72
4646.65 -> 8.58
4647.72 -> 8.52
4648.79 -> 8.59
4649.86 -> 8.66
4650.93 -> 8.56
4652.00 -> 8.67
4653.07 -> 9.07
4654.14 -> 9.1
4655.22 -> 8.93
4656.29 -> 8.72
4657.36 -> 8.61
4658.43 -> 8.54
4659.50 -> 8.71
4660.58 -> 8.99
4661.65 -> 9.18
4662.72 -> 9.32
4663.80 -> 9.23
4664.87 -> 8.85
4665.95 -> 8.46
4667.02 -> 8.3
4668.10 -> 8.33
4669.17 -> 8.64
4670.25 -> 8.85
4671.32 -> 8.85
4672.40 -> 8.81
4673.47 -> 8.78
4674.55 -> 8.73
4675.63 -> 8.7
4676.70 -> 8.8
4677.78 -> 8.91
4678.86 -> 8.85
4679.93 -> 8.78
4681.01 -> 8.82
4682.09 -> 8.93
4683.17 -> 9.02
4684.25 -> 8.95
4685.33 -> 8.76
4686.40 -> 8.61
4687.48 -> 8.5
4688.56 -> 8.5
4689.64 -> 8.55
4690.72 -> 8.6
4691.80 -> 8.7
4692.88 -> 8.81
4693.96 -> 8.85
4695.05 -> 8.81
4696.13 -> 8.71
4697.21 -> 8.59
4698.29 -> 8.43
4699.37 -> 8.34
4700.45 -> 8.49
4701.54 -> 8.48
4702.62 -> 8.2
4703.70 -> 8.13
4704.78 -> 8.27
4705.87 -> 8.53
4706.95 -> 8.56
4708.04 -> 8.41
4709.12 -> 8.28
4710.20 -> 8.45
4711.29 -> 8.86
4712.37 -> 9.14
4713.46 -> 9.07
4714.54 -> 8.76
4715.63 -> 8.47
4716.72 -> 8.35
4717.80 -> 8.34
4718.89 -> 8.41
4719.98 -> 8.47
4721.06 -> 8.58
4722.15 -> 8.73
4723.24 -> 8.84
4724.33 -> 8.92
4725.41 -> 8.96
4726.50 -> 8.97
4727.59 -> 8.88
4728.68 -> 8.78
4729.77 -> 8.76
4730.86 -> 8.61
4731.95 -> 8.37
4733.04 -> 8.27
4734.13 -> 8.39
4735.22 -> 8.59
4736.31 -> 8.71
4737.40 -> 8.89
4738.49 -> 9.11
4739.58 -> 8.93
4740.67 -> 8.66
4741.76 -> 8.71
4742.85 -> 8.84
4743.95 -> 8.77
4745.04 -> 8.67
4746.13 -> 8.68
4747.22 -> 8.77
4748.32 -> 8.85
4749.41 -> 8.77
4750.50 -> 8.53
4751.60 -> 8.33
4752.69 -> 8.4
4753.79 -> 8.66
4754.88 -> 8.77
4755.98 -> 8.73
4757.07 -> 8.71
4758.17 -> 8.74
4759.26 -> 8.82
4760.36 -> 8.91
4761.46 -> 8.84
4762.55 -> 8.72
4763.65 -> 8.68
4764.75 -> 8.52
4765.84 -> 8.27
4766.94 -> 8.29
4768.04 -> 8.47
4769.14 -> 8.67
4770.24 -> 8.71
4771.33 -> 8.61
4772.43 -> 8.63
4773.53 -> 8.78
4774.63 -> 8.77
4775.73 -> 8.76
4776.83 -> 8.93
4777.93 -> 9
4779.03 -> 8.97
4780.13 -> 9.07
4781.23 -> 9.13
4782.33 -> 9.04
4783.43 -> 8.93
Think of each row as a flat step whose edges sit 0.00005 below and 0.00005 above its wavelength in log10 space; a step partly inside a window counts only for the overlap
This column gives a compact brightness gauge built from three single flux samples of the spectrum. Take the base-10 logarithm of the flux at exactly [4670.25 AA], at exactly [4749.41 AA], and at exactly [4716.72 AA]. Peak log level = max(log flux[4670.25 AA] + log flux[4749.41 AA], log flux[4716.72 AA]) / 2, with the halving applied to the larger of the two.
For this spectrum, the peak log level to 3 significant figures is 0.945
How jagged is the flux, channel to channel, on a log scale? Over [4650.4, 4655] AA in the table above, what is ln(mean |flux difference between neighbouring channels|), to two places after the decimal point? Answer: -1.71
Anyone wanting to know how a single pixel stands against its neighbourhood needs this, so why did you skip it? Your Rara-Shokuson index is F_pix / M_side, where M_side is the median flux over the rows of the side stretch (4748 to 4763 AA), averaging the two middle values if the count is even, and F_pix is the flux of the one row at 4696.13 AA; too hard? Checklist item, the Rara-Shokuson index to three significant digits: 0.997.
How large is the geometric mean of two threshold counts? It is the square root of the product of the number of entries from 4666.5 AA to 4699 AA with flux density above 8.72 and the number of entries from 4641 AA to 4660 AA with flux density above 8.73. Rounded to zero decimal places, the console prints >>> 11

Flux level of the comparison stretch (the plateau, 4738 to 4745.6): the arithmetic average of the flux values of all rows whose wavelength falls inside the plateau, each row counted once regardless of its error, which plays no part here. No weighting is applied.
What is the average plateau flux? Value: 8.81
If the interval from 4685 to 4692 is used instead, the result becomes 8.60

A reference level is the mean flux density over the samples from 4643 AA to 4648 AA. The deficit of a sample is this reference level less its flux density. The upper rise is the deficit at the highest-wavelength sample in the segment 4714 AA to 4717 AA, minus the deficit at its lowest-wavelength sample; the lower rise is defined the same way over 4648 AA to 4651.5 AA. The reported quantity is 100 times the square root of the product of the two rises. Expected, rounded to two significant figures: 11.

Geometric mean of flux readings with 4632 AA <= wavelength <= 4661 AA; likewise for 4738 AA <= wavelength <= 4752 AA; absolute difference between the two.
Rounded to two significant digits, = 0.11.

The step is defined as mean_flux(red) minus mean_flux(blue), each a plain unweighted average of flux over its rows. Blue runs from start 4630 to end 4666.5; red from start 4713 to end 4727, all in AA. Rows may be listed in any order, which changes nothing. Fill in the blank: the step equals -0.20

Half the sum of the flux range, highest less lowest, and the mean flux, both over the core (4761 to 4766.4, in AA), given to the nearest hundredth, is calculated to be 4.59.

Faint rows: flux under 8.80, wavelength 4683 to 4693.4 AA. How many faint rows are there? 7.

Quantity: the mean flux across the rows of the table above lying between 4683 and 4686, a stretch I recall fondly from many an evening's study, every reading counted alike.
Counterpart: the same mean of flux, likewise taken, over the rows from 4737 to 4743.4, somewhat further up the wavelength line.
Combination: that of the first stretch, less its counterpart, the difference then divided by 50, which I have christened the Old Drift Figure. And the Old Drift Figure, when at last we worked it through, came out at 0.001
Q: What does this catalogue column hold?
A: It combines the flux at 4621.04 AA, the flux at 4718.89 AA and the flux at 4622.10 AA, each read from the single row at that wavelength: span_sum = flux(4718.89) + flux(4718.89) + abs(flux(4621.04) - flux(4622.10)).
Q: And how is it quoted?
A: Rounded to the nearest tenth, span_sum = 16.9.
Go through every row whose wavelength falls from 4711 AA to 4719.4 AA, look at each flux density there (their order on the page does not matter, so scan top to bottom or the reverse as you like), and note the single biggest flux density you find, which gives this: 9.14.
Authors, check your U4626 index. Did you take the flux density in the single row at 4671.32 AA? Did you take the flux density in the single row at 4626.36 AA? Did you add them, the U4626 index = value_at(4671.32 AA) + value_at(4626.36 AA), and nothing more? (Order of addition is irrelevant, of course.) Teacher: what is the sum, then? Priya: 17.3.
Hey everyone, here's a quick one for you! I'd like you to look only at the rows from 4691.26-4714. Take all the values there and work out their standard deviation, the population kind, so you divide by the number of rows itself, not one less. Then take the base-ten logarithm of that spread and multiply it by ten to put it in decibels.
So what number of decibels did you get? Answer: -5.7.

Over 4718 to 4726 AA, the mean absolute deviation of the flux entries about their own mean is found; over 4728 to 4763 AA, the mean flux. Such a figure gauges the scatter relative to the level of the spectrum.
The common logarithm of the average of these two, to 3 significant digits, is 0.647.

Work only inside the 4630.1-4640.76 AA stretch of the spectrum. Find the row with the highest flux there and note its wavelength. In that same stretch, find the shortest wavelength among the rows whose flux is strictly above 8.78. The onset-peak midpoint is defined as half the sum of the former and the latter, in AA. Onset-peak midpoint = 4631.7 AA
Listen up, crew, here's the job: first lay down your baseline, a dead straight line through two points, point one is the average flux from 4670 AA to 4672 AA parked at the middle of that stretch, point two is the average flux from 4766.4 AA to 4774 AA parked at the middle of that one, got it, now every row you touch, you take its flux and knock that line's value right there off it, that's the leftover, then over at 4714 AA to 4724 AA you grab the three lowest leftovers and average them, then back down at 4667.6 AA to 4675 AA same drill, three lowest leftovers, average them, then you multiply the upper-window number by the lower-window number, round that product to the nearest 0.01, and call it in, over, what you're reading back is 0.10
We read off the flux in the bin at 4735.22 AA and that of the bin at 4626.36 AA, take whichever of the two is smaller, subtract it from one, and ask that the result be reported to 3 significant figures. -7.45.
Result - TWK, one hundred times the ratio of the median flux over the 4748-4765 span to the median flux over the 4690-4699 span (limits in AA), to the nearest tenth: 100.2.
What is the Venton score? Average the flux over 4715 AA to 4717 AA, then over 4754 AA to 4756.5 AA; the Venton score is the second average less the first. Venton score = 0.34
